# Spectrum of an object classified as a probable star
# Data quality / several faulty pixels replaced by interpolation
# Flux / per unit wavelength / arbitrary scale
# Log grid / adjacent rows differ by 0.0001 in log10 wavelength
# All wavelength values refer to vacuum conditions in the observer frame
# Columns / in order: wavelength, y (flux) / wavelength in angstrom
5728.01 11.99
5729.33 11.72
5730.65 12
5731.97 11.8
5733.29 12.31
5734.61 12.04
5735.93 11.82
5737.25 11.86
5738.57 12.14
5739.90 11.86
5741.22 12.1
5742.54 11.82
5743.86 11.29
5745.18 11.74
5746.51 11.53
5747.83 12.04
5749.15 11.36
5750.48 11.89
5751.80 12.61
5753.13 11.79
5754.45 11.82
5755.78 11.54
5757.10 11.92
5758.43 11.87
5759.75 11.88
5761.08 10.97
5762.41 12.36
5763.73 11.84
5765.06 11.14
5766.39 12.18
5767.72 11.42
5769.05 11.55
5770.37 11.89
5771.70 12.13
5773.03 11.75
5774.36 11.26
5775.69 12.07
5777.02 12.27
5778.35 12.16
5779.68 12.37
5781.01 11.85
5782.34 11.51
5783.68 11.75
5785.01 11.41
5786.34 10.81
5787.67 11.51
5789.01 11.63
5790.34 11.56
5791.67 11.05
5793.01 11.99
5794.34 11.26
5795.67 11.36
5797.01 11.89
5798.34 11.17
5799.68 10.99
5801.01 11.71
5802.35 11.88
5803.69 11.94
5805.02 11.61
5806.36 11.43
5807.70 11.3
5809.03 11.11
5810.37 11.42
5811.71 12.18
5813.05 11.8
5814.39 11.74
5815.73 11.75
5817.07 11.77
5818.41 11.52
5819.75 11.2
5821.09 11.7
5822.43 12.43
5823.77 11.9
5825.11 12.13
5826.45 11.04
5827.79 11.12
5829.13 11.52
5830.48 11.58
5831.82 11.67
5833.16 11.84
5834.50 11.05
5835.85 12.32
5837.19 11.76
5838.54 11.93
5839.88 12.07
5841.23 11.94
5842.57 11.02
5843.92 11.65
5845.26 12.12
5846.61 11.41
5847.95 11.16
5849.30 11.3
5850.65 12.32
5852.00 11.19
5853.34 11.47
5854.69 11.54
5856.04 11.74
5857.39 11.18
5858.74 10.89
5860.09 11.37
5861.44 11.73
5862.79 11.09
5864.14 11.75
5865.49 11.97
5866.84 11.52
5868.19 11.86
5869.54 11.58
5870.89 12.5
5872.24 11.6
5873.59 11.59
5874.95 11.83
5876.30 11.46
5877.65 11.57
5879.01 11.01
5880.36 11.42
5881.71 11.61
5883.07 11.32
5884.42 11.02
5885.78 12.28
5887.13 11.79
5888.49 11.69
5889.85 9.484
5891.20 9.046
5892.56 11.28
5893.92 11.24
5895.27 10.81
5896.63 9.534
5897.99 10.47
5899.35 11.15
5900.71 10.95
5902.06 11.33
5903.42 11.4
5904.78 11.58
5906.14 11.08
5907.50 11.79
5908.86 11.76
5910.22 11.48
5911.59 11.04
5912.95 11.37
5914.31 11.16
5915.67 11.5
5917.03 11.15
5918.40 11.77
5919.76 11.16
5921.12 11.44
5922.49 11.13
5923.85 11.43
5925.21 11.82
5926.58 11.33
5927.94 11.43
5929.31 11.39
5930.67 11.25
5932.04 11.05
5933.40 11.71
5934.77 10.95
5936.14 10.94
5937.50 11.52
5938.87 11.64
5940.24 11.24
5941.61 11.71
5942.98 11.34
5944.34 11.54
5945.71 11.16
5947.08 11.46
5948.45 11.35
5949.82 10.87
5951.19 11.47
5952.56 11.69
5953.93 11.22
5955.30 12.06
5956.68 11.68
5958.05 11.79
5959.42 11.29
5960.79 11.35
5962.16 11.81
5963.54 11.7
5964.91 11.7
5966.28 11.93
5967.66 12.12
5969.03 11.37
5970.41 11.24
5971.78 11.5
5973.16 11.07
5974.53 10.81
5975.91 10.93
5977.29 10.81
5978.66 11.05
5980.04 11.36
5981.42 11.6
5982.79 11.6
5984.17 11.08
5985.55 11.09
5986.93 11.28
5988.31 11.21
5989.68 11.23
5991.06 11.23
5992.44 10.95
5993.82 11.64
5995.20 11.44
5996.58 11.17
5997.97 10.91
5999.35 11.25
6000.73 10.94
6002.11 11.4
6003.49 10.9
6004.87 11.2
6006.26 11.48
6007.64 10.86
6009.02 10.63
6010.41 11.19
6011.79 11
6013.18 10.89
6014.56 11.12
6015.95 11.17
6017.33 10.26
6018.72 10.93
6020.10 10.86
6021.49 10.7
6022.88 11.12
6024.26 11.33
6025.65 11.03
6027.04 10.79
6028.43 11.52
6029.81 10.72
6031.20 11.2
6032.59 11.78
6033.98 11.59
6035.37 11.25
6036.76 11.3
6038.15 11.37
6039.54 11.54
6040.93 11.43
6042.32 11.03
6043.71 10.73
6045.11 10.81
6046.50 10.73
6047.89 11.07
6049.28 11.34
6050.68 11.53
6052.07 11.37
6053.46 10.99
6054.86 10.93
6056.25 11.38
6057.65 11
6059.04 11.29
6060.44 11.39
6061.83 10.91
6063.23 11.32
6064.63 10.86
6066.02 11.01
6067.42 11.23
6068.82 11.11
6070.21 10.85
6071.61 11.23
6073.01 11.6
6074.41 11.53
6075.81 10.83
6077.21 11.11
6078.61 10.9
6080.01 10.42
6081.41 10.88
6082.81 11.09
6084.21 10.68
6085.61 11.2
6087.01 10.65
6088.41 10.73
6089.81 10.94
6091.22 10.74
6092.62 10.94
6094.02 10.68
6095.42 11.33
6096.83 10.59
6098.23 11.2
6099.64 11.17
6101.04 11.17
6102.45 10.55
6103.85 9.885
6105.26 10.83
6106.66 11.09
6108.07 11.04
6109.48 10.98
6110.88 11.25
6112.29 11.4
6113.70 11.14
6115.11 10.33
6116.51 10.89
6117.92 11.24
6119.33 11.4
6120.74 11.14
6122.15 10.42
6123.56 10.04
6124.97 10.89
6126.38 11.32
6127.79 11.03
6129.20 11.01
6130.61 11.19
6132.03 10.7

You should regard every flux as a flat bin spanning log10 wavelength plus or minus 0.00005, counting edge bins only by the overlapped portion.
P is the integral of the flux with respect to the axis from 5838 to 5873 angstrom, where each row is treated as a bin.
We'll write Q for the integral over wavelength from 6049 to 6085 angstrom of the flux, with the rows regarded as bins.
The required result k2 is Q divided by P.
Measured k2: 0.983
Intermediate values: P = 406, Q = 400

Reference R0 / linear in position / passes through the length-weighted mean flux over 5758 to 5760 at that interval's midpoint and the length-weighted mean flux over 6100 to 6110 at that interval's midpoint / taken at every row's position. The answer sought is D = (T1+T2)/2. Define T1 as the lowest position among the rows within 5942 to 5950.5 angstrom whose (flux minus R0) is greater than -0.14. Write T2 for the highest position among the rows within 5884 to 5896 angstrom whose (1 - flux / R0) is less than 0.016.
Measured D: 5915.7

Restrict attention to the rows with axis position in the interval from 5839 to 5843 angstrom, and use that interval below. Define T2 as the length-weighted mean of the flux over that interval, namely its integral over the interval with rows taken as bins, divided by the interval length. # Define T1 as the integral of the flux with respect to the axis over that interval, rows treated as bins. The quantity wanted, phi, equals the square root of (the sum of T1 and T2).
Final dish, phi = 7.7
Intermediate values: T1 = 47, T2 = 11.7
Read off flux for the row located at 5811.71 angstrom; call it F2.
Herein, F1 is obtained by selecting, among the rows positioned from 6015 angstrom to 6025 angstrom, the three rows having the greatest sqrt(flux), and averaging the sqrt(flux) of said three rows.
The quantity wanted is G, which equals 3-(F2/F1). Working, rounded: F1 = 3.35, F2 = 12.18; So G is -0.64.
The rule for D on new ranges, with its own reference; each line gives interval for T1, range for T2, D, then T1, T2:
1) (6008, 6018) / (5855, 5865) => 5937.3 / 6010.41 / 5864.14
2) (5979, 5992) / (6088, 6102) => 6040.5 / 5980.04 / 6101.04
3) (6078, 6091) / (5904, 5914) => 5995.8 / 6078.61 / 5912.95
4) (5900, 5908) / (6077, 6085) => 5992.4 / 5902.06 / 6082.81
